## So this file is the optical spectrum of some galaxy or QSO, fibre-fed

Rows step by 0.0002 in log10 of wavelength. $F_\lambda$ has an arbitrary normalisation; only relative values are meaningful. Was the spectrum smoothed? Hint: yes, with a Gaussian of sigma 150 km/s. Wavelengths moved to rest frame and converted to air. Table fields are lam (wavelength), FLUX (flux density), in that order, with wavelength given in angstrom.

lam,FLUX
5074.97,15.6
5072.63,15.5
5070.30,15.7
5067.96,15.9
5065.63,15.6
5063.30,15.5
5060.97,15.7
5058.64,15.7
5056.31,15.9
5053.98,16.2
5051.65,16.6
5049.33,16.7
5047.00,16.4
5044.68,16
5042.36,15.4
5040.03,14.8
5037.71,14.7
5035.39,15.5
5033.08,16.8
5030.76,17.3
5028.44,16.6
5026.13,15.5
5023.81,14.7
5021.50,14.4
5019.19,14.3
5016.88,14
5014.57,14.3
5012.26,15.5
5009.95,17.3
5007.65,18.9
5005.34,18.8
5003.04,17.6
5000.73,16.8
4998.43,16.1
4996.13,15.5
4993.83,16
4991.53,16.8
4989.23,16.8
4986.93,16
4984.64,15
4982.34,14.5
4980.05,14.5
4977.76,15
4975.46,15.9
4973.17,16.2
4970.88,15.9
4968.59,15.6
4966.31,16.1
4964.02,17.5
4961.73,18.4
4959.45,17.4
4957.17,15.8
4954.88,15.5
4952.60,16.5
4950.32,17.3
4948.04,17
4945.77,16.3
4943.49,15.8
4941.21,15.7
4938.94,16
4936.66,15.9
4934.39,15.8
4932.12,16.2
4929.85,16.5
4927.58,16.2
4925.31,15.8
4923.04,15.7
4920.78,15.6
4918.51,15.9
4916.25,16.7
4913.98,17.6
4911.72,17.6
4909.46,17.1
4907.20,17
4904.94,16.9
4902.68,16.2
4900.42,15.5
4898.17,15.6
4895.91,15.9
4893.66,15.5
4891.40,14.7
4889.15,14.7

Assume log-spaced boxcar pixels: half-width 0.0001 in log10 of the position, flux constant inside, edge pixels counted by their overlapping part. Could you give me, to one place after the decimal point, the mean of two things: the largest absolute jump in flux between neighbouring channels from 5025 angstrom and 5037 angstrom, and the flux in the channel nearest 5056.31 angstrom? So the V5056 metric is 8.6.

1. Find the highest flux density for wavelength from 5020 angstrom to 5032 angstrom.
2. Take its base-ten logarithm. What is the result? 1.24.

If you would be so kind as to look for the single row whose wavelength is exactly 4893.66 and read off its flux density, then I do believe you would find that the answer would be 15.5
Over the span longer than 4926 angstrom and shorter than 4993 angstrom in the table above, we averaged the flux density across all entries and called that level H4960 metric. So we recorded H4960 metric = 16.1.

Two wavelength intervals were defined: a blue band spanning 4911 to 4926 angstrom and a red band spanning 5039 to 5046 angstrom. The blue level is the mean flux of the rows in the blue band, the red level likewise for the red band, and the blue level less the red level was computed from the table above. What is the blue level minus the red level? 1.0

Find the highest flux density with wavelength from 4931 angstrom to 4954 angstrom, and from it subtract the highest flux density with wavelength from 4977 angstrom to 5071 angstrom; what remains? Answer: -1.6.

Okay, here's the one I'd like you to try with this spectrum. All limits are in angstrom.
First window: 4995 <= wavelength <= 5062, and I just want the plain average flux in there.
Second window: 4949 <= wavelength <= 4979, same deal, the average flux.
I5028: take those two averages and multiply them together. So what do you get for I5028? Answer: 262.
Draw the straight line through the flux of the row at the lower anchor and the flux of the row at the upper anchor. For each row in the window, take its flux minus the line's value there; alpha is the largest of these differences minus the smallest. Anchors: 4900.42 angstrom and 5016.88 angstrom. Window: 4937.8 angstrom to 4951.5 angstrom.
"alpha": 1.72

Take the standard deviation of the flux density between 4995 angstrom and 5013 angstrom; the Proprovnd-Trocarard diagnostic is 1.3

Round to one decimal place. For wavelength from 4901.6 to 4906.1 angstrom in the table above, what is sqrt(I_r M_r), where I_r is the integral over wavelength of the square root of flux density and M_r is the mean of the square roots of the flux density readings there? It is 8.6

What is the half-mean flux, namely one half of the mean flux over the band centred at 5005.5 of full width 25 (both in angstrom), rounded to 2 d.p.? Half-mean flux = 8.22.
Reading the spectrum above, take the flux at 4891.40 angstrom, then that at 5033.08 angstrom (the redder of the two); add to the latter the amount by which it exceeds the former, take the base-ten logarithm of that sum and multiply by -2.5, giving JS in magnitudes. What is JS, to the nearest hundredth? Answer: -3.19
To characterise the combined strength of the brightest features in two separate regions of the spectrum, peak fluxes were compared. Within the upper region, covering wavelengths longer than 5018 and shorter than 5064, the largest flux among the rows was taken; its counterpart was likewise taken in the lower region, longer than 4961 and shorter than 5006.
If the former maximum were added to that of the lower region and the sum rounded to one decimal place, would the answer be 36.1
